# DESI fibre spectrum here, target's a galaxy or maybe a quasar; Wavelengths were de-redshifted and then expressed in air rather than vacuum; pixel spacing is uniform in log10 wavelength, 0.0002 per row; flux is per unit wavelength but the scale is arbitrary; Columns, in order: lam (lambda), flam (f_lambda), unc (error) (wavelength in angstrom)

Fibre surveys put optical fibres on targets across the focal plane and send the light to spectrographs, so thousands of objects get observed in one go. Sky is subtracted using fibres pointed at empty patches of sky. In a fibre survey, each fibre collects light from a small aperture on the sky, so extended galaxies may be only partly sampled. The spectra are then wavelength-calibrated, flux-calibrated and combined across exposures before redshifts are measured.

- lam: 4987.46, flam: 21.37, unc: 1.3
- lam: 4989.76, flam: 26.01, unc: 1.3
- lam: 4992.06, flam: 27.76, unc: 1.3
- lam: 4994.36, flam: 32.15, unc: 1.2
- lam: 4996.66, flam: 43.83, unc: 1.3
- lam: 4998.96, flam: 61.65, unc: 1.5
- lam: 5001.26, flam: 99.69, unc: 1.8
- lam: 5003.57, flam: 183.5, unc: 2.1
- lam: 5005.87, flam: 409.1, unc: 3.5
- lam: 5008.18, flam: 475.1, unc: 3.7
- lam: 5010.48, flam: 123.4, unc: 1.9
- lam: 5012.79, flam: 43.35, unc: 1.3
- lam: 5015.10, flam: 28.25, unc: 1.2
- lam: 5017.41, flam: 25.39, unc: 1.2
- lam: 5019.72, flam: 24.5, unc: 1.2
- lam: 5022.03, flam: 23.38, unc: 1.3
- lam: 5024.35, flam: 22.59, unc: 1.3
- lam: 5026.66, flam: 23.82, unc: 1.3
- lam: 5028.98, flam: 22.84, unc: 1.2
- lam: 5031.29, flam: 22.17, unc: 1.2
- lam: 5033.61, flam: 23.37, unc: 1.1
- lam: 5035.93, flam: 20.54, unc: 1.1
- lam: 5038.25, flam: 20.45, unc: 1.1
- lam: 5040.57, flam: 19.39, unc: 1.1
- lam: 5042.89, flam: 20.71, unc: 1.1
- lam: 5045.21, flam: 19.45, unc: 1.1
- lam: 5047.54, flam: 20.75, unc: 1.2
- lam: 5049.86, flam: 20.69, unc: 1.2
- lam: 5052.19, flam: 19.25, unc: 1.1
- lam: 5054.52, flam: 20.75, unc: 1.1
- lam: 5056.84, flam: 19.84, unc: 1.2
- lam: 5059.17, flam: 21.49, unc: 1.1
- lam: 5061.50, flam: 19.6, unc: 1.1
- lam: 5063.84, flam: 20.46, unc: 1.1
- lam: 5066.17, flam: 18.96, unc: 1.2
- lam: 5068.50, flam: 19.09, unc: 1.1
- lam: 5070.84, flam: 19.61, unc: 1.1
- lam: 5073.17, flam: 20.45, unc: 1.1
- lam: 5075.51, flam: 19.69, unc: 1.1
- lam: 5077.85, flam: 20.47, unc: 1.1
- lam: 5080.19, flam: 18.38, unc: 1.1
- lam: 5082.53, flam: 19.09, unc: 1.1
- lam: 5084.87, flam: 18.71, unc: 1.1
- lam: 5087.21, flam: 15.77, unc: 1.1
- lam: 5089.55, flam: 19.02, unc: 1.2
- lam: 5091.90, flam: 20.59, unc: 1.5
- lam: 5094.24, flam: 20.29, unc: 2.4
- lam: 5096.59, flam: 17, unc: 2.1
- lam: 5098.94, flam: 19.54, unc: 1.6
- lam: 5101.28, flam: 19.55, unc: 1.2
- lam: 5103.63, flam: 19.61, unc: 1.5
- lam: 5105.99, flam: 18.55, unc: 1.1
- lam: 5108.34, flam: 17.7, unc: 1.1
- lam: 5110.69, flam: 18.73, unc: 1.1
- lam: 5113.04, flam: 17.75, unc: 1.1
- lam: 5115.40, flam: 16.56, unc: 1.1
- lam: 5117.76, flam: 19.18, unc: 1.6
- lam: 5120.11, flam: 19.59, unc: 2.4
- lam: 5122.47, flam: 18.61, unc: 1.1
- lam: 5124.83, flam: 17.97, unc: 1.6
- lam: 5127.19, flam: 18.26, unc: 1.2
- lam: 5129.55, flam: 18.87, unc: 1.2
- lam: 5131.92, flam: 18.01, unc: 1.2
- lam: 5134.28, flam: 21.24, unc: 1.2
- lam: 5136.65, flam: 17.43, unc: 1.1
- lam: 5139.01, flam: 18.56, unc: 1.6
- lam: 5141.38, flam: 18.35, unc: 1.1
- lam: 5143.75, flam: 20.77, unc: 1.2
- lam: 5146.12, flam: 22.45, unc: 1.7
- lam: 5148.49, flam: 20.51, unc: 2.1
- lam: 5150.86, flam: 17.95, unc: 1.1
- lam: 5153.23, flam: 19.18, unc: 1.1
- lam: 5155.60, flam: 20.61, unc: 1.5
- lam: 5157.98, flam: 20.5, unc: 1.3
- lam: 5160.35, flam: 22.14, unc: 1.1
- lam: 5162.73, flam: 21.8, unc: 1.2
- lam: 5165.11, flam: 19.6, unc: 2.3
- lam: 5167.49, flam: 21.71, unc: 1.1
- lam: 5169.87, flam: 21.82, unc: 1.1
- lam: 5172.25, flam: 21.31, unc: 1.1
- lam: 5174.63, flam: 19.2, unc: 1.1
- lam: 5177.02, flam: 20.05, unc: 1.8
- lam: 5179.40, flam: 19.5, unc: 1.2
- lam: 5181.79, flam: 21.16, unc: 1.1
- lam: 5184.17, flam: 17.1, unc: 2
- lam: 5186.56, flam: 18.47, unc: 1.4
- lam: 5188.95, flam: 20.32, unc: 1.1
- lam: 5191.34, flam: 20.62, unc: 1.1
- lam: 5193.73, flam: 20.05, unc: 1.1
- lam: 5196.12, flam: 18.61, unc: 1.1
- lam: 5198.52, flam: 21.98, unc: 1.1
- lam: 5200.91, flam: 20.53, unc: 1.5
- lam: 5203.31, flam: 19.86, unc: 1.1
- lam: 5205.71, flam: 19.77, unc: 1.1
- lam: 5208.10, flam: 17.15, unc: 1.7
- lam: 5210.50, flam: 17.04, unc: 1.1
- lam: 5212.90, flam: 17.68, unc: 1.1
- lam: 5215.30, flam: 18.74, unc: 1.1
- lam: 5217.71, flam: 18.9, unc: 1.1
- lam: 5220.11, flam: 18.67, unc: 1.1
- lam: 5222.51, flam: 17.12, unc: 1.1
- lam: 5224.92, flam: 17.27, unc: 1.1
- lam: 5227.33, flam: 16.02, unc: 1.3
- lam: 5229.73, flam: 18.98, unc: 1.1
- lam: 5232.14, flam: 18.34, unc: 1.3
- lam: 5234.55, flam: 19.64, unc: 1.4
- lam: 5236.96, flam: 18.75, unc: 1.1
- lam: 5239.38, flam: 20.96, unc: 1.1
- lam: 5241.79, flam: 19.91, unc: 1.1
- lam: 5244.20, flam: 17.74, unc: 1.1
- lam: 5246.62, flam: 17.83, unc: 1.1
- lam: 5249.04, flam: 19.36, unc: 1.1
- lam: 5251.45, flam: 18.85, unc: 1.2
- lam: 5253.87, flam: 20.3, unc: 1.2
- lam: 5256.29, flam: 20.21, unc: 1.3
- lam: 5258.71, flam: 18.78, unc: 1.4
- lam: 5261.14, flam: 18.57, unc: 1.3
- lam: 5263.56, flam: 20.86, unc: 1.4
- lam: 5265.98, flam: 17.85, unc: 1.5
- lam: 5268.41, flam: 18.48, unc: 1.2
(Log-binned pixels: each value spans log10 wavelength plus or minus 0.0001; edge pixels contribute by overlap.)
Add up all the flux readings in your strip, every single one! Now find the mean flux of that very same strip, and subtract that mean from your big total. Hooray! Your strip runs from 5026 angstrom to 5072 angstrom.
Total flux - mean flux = 393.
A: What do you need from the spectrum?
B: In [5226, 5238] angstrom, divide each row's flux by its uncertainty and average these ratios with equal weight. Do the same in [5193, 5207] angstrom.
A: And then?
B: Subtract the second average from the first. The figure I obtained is -2.5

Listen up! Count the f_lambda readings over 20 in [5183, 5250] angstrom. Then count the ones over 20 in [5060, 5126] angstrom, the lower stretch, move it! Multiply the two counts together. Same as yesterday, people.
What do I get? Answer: 30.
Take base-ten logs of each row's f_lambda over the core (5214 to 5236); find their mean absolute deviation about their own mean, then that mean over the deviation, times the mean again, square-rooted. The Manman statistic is 8.4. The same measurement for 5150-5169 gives 8.3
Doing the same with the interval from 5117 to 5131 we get 12.2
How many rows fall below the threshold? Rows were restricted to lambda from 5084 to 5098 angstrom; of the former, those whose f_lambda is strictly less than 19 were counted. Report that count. 3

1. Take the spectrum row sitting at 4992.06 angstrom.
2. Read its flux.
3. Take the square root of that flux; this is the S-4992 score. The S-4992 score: 5.3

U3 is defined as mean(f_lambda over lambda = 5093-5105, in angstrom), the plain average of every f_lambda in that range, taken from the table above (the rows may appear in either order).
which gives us 19.2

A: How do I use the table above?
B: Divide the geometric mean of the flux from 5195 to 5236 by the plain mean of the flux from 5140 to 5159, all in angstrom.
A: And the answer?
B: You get 0.93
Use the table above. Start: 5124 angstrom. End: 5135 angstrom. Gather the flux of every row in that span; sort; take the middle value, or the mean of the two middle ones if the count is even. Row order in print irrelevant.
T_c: 18.3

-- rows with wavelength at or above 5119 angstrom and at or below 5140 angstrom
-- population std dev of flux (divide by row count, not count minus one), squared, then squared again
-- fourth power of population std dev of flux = 1.3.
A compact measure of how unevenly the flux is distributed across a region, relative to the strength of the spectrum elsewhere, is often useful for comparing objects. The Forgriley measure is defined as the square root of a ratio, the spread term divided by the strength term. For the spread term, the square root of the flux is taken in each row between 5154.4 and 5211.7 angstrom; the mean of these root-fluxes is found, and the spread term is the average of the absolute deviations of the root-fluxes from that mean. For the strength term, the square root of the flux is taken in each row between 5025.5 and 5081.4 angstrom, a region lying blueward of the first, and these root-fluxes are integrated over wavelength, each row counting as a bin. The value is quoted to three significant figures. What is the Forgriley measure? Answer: 0.0229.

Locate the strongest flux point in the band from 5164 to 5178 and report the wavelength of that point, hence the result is 5169.87 angstrom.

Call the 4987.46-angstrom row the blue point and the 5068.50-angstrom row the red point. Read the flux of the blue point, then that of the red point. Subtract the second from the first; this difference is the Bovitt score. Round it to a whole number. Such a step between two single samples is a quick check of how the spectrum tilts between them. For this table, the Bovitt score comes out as 2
